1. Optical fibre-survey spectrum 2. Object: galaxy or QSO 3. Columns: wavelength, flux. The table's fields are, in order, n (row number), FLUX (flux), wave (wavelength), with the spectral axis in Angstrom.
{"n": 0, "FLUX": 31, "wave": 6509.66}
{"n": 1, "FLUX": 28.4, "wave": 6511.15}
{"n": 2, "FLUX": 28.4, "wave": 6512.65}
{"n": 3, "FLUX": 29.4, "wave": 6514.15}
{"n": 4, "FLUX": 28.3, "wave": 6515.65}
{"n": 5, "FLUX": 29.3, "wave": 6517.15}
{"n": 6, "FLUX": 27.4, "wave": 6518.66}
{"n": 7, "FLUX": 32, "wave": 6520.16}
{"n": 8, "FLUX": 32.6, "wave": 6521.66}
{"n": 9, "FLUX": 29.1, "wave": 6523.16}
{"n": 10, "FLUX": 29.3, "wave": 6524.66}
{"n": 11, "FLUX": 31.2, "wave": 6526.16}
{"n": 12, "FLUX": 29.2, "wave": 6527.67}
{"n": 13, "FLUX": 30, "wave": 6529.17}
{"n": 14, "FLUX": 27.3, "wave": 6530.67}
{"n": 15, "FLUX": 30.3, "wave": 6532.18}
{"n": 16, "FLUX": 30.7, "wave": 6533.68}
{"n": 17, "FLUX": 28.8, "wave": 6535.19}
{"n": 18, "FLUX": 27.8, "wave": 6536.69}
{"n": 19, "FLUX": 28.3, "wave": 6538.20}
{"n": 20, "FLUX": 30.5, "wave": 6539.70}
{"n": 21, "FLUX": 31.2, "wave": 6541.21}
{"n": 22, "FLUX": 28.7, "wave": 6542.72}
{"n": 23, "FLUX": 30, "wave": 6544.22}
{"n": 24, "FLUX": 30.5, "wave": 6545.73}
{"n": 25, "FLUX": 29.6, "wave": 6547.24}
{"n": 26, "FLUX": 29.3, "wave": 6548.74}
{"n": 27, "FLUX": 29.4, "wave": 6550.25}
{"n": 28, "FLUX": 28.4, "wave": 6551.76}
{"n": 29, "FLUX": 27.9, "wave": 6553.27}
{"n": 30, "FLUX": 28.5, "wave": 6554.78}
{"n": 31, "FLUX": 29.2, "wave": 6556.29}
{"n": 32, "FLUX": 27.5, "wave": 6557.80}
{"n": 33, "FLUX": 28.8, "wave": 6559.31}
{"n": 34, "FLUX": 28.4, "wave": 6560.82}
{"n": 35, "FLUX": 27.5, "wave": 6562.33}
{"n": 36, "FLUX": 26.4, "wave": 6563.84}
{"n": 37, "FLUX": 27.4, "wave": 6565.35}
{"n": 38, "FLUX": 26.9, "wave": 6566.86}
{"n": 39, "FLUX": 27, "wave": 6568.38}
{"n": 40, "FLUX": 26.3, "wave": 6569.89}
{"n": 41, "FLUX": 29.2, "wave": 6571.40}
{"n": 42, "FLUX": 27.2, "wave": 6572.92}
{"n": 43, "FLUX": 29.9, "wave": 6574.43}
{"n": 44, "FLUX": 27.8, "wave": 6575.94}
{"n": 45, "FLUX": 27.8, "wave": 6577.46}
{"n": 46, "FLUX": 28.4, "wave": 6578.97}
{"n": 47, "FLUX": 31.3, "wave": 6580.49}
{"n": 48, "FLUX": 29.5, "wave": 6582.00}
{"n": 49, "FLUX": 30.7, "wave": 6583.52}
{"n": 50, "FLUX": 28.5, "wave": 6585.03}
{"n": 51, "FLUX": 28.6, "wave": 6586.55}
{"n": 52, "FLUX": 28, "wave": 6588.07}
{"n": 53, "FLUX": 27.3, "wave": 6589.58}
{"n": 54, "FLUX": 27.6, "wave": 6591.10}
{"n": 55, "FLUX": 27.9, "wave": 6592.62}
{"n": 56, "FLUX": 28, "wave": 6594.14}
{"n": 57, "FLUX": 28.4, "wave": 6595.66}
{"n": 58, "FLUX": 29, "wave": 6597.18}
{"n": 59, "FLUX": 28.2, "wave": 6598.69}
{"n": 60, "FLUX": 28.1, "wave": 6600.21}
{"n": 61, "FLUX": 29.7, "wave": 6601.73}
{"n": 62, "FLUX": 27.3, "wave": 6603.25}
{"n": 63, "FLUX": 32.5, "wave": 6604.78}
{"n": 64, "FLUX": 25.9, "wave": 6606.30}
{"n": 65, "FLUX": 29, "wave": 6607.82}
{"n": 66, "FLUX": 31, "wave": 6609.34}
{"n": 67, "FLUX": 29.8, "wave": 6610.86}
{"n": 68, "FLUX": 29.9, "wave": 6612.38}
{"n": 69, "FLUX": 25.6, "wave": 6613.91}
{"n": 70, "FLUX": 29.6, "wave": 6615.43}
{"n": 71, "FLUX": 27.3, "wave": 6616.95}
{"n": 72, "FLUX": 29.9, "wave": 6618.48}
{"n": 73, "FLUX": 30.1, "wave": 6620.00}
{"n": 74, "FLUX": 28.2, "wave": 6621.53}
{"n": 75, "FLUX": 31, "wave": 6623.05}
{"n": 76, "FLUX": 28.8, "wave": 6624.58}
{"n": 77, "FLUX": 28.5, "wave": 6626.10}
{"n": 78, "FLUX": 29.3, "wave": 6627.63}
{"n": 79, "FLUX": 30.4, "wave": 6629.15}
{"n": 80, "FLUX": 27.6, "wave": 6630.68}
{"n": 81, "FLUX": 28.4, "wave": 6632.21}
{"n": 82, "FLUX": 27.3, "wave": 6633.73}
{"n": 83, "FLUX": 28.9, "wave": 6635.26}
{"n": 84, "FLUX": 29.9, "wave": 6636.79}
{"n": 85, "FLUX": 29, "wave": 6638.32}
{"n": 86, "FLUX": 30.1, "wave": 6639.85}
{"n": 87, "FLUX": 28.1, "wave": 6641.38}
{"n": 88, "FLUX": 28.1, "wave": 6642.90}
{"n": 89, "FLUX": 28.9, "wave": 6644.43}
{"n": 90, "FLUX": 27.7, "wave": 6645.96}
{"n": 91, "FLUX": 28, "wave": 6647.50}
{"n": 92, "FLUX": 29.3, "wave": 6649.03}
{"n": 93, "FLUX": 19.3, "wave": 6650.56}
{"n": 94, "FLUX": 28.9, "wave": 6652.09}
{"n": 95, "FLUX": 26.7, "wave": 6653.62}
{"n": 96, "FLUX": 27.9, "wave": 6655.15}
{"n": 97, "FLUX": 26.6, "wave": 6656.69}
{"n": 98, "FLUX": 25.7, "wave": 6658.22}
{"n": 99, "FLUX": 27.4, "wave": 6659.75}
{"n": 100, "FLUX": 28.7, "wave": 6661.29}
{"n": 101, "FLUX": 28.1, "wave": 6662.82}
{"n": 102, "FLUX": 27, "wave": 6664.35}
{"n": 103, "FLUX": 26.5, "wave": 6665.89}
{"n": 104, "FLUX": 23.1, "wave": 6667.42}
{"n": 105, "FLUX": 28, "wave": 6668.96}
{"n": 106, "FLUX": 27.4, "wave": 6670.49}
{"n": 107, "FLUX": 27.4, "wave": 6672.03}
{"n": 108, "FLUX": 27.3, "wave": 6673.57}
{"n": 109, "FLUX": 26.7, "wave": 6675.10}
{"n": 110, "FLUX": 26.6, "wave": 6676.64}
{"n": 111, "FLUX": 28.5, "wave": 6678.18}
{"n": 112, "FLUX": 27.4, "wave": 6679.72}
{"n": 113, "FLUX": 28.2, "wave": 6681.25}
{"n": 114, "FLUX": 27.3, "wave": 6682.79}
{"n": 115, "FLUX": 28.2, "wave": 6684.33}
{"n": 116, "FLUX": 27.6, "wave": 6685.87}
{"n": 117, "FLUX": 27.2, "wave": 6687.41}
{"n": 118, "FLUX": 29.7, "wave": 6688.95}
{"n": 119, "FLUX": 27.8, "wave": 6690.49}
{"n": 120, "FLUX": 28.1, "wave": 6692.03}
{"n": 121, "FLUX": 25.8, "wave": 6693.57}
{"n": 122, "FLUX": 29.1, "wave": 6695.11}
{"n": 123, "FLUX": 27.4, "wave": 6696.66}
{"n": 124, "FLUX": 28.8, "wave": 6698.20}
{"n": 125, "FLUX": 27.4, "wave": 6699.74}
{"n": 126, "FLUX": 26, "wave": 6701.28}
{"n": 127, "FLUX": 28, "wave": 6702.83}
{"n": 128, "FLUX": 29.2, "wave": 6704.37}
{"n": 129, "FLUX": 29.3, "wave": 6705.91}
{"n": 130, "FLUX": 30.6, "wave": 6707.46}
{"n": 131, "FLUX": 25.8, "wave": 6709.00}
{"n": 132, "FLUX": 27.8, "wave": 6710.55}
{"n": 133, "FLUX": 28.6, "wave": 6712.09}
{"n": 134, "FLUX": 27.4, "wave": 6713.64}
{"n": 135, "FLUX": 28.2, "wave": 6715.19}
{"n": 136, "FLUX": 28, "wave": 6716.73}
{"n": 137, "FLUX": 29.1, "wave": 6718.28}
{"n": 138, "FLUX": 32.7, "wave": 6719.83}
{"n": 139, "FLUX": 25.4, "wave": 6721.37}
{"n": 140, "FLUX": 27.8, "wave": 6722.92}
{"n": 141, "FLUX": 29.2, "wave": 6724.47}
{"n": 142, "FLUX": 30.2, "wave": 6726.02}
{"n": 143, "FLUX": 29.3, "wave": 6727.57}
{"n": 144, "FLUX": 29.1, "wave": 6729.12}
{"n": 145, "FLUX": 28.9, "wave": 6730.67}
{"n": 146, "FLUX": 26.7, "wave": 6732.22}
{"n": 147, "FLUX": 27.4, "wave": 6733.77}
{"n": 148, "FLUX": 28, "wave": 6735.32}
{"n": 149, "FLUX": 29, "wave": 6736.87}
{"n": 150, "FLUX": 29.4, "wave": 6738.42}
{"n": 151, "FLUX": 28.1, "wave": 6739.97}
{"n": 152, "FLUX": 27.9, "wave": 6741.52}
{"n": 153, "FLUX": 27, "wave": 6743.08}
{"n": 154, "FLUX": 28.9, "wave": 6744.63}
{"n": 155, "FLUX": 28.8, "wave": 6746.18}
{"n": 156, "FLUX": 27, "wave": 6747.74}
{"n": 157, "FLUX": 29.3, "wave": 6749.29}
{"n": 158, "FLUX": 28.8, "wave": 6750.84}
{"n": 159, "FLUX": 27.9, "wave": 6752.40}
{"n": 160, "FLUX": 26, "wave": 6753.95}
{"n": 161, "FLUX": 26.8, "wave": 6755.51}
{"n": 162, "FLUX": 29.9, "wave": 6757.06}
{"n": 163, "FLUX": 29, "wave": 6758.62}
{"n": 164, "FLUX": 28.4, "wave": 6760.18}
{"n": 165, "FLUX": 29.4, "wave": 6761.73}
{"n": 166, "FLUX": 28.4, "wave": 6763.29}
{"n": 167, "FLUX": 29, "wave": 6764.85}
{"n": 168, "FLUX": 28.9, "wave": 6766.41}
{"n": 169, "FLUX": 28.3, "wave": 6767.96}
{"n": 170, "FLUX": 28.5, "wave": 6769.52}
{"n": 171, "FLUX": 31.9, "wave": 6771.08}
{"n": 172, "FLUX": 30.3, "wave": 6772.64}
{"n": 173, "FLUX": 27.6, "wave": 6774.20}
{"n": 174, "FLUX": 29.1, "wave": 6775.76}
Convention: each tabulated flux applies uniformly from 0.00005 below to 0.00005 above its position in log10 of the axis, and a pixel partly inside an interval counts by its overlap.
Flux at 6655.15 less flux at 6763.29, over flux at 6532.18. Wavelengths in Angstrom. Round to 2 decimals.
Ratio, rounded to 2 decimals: -0.02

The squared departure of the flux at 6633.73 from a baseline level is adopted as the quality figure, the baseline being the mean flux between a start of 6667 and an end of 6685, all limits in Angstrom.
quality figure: 0.0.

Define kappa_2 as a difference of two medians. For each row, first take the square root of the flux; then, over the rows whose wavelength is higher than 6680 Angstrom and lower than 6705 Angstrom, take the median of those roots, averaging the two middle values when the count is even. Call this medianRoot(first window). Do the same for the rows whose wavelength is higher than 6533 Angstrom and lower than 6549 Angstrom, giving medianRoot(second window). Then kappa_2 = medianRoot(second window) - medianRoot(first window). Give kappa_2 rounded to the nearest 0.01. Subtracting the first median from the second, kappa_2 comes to 0.16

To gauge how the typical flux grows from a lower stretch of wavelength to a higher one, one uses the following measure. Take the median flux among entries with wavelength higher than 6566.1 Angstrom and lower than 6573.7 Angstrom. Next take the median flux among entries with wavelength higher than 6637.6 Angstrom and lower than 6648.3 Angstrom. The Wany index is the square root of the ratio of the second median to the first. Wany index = 1.02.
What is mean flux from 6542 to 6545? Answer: 29.4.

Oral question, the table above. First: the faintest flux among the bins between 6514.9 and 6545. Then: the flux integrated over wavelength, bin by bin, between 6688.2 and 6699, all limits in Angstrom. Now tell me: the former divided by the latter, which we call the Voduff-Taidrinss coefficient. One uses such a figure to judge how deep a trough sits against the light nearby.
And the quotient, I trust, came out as 0.090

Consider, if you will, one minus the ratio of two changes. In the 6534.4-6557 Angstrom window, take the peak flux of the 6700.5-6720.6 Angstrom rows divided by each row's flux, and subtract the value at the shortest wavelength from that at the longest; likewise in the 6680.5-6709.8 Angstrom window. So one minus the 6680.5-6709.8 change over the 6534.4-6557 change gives 7.9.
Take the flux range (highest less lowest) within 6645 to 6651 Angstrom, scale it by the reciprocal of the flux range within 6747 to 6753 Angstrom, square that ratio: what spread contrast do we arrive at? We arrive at 19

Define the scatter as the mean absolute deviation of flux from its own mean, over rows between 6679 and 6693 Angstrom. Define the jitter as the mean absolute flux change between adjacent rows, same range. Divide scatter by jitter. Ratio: 0.519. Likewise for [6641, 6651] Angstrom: 0.978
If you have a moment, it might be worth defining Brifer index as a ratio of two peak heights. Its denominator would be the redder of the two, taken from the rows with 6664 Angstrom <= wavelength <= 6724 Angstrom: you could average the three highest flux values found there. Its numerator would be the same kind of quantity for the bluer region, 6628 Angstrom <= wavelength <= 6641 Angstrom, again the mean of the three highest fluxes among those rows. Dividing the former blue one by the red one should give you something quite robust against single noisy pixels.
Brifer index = 0.97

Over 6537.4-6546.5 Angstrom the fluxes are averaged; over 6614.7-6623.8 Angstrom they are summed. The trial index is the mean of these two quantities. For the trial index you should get 103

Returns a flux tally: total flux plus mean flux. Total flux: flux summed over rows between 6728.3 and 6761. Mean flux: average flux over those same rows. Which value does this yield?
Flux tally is 621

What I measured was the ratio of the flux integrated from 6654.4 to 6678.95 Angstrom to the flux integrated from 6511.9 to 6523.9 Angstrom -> 1.9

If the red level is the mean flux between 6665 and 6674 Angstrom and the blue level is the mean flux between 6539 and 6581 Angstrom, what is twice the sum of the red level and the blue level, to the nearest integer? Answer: 110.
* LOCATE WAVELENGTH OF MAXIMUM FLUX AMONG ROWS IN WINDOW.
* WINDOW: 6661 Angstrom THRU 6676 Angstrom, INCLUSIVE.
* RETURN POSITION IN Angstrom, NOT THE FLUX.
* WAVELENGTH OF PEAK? 6661.29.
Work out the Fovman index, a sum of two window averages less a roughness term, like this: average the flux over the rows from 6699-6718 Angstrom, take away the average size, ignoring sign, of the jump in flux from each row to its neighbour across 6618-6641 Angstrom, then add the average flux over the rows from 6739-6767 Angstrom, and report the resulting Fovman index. 55.0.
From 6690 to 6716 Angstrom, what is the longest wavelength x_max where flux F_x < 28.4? 6715.19 Angstrom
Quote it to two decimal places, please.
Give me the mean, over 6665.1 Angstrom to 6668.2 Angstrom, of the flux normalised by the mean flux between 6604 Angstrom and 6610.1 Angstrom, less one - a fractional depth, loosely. -0.16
